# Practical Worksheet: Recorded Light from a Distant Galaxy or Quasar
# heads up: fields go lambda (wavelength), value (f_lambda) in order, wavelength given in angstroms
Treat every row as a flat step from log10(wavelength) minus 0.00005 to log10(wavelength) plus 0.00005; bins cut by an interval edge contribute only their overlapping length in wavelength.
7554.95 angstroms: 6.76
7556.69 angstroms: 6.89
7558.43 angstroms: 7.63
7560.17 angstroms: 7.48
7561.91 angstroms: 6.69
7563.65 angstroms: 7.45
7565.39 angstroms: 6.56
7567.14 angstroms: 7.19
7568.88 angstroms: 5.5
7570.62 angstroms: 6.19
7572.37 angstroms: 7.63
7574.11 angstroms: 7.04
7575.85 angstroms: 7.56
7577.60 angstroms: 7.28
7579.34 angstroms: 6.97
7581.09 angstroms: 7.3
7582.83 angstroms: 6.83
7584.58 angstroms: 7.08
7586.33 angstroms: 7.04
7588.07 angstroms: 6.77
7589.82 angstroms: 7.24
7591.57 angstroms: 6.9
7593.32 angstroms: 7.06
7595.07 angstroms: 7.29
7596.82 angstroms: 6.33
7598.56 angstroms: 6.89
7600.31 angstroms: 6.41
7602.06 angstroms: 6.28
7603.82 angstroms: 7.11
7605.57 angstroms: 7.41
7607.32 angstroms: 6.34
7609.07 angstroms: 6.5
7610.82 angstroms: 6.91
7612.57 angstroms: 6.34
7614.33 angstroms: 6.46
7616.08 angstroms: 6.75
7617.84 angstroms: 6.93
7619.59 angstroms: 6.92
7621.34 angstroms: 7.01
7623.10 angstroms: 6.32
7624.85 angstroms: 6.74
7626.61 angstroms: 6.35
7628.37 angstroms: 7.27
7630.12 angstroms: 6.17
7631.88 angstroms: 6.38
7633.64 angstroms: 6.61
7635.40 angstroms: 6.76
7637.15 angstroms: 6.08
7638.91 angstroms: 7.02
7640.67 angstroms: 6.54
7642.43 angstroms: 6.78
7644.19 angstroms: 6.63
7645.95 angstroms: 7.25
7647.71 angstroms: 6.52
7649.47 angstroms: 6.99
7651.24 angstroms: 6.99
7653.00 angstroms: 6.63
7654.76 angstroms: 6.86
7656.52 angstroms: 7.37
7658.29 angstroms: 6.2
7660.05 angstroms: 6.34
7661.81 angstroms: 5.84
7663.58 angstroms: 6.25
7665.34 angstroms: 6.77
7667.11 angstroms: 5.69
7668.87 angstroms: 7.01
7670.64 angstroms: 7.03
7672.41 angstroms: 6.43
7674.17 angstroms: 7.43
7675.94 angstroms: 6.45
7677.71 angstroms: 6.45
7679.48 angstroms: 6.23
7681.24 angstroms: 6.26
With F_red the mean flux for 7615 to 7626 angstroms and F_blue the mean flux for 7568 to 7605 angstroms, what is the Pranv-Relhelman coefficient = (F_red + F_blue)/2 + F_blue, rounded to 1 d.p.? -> 13.7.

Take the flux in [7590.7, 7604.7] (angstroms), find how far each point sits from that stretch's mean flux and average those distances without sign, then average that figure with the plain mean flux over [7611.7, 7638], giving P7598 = 3.47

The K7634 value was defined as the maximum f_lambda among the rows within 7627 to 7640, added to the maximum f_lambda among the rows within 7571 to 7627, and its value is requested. 14.9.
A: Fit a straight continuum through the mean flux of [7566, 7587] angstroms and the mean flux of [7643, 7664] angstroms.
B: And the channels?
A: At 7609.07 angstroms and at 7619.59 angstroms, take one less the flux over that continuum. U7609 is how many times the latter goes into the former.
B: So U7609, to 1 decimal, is -2.7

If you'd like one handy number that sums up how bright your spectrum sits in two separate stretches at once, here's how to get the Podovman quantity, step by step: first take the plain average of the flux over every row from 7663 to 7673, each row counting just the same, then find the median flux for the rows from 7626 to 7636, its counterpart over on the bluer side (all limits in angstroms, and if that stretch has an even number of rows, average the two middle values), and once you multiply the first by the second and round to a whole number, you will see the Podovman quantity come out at 42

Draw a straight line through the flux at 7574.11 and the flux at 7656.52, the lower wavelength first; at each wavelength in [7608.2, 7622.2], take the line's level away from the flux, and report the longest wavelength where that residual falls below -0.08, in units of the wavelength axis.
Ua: 7621.34 angstroms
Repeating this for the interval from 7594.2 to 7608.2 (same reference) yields 7607.32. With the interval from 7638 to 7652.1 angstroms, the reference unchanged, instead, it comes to 7651.24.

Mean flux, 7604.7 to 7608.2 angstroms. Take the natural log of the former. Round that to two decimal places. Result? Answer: 1.93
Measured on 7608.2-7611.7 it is 1.90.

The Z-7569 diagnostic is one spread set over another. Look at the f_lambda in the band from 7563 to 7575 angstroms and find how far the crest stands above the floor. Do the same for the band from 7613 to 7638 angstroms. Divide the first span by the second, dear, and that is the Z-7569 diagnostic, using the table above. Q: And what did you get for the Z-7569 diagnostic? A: 1.8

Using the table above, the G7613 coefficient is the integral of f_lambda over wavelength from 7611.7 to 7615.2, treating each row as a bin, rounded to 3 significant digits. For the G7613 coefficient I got 22.4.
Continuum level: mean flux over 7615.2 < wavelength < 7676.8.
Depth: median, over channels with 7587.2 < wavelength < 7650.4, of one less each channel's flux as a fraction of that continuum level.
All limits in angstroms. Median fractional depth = -0.01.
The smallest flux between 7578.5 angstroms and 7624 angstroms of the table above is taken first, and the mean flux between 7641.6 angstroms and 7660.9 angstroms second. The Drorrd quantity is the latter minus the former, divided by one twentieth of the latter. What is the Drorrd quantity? 1.5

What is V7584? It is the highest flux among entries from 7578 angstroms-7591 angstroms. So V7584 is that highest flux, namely 7.3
